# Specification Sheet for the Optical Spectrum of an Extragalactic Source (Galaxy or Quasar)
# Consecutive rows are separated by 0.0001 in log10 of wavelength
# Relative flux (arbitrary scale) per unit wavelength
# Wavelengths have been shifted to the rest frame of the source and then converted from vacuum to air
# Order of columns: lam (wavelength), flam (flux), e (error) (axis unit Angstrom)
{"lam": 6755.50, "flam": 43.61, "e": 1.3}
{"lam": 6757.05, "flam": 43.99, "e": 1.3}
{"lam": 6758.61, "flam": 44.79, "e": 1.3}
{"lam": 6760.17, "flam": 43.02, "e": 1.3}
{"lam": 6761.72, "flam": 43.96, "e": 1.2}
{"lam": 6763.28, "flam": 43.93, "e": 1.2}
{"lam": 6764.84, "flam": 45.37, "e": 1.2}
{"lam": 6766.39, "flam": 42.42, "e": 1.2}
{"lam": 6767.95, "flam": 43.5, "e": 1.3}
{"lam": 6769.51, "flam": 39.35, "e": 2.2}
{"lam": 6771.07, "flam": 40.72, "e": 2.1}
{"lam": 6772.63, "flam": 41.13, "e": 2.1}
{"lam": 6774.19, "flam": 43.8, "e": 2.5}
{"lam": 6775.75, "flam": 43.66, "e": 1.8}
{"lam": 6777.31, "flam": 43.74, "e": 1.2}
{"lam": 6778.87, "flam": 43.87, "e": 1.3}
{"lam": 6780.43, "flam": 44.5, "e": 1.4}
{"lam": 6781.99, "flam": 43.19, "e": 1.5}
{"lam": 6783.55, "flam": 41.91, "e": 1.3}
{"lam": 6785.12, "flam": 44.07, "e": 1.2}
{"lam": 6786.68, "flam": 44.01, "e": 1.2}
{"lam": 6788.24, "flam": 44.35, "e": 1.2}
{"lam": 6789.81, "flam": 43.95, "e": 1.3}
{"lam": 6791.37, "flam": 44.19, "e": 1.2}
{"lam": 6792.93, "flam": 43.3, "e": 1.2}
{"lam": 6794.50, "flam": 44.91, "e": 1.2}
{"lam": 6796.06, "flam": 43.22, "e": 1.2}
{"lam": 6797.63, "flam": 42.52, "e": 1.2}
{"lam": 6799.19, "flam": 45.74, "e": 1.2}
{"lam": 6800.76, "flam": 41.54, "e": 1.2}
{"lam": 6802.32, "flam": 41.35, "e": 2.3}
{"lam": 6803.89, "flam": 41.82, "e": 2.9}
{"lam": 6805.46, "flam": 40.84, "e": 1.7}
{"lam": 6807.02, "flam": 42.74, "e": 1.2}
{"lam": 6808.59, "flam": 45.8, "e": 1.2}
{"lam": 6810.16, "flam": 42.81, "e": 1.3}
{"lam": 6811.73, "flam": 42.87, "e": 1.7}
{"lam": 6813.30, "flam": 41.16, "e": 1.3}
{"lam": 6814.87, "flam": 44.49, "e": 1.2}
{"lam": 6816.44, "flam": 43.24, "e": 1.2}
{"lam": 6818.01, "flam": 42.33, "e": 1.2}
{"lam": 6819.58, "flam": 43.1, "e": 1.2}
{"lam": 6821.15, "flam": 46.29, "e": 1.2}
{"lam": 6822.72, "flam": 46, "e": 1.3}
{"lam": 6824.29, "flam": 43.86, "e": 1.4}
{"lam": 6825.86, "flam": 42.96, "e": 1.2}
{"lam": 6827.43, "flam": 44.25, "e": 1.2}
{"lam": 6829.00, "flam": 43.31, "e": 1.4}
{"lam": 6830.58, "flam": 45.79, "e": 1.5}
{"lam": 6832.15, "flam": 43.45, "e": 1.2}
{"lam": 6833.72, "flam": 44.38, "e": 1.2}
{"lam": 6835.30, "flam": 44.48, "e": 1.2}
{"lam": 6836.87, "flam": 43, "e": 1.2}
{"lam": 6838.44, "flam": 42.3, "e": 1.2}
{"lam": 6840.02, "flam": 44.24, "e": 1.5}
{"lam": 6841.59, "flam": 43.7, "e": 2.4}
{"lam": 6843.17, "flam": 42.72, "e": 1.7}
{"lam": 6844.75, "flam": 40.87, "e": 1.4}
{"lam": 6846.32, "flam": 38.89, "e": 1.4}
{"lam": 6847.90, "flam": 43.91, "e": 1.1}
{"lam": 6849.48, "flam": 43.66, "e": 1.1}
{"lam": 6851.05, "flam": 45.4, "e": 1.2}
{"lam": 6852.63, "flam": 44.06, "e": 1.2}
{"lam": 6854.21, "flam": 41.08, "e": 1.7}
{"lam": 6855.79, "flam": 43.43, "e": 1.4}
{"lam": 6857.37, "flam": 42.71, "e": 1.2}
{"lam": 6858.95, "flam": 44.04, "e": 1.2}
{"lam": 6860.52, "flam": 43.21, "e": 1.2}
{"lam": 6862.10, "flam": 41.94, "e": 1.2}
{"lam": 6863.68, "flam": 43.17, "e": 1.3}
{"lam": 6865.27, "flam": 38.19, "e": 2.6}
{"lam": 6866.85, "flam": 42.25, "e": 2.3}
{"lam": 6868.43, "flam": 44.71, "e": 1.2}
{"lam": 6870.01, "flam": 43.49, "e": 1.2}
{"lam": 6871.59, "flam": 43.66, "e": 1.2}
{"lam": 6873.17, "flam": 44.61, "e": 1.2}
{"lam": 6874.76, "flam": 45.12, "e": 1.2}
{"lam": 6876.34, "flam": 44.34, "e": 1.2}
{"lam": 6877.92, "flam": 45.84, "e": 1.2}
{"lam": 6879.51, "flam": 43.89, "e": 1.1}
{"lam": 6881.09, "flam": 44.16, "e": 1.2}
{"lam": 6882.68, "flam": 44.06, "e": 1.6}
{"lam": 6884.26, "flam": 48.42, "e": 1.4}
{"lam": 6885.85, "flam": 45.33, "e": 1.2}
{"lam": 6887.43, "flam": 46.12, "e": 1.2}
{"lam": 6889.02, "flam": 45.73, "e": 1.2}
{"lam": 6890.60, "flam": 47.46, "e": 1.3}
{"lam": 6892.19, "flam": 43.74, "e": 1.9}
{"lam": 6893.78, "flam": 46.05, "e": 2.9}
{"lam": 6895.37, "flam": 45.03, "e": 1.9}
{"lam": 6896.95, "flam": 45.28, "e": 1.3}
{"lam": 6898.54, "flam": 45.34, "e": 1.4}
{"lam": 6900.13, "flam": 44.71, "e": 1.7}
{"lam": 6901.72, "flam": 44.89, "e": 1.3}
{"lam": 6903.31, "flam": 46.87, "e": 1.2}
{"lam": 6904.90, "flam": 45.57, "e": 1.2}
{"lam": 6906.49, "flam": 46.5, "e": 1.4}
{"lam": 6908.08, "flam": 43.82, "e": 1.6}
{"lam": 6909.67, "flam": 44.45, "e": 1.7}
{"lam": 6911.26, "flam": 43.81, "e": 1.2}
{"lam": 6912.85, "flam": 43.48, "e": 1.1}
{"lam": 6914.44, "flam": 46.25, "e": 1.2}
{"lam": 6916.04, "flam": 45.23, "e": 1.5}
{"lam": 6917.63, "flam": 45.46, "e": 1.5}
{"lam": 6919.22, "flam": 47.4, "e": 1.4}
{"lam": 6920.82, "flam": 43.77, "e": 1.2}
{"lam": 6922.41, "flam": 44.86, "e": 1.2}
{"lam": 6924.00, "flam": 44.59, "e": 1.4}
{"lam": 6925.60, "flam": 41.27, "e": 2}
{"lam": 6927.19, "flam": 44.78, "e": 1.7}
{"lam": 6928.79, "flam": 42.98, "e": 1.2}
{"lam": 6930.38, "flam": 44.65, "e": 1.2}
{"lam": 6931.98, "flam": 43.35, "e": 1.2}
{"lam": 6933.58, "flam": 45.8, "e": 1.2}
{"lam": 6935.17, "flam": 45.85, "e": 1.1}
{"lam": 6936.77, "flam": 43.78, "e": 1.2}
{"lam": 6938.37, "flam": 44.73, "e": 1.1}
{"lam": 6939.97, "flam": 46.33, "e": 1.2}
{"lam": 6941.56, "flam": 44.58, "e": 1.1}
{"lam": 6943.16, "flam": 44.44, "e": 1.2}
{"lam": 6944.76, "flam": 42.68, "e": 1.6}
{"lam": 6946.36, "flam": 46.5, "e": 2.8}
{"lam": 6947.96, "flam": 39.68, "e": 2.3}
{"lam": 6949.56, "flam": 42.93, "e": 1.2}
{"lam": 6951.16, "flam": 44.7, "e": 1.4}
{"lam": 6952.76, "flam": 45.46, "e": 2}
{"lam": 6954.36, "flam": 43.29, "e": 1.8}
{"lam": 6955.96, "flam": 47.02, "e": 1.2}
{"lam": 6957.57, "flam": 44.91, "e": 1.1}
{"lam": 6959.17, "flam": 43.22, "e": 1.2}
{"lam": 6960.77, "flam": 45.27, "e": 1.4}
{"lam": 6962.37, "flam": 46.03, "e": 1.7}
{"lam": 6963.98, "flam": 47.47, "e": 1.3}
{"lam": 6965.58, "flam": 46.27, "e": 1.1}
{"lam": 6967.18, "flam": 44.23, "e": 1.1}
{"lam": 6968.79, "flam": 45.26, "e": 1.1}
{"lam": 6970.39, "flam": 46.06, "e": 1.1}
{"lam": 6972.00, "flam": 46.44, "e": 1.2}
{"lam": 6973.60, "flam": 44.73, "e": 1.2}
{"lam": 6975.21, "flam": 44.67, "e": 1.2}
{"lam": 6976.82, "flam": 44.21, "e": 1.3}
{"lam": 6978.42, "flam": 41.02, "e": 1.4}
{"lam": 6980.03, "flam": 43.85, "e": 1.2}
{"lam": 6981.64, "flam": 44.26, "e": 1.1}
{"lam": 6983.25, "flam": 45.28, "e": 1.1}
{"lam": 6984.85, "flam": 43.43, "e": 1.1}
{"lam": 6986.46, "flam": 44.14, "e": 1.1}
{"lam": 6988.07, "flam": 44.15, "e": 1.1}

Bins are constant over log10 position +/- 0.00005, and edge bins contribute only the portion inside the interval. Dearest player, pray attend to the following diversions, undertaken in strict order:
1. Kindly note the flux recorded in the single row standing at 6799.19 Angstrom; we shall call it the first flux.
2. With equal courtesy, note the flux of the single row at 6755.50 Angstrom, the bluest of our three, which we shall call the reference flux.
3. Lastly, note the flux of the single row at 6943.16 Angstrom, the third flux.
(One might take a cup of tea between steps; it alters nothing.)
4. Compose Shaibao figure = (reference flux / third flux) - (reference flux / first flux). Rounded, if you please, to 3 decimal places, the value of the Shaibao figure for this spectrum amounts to 0.028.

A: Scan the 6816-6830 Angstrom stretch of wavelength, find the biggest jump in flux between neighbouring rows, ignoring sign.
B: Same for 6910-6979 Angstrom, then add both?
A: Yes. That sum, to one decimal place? 10.0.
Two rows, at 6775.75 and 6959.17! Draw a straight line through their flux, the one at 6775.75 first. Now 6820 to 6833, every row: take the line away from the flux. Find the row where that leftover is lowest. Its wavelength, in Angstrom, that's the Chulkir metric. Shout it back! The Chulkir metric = 6825.86 Angstrom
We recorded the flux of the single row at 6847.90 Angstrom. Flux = 43.91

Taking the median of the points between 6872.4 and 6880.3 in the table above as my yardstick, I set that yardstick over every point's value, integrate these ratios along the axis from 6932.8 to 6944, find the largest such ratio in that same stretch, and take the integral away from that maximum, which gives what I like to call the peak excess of -10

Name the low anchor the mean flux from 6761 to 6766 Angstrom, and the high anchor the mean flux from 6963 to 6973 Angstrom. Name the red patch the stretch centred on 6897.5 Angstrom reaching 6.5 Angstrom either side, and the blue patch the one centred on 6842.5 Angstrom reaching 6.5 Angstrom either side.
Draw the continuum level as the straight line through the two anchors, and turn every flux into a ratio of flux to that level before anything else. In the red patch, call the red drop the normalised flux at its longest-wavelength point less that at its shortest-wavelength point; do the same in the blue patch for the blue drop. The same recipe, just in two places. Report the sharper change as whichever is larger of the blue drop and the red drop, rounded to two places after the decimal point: 0.07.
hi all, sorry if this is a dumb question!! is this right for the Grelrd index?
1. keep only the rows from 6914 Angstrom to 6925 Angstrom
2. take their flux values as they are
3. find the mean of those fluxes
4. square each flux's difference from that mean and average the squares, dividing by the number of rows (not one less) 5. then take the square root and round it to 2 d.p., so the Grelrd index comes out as 1.09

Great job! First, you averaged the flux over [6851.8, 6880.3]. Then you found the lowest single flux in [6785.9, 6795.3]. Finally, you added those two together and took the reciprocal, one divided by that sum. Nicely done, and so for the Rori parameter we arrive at 0.0115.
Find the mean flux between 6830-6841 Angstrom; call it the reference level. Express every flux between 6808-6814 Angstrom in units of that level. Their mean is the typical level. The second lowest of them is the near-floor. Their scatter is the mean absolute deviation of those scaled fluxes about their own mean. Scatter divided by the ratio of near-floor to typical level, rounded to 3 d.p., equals 0.030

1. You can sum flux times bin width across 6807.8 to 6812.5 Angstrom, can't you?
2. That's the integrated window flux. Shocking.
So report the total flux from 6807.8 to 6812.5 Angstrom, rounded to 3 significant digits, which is 206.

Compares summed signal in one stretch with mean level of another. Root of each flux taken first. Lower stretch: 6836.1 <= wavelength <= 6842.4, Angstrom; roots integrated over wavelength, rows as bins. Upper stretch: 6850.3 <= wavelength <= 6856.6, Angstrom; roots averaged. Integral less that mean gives 34.9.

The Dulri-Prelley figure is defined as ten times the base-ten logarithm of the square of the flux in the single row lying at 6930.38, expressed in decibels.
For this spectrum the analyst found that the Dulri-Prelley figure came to 33.0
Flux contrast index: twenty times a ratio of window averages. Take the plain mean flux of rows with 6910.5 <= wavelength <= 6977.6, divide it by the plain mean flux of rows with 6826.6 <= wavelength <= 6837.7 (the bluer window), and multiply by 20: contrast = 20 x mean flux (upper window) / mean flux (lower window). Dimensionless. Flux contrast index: 20.3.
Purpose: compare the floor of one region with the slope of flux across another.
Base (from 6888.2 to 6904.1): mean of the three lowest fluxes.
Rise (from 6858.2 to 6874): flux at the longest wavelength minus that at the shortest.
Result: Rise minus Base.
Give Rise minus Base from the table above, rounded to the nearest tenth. -43.9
